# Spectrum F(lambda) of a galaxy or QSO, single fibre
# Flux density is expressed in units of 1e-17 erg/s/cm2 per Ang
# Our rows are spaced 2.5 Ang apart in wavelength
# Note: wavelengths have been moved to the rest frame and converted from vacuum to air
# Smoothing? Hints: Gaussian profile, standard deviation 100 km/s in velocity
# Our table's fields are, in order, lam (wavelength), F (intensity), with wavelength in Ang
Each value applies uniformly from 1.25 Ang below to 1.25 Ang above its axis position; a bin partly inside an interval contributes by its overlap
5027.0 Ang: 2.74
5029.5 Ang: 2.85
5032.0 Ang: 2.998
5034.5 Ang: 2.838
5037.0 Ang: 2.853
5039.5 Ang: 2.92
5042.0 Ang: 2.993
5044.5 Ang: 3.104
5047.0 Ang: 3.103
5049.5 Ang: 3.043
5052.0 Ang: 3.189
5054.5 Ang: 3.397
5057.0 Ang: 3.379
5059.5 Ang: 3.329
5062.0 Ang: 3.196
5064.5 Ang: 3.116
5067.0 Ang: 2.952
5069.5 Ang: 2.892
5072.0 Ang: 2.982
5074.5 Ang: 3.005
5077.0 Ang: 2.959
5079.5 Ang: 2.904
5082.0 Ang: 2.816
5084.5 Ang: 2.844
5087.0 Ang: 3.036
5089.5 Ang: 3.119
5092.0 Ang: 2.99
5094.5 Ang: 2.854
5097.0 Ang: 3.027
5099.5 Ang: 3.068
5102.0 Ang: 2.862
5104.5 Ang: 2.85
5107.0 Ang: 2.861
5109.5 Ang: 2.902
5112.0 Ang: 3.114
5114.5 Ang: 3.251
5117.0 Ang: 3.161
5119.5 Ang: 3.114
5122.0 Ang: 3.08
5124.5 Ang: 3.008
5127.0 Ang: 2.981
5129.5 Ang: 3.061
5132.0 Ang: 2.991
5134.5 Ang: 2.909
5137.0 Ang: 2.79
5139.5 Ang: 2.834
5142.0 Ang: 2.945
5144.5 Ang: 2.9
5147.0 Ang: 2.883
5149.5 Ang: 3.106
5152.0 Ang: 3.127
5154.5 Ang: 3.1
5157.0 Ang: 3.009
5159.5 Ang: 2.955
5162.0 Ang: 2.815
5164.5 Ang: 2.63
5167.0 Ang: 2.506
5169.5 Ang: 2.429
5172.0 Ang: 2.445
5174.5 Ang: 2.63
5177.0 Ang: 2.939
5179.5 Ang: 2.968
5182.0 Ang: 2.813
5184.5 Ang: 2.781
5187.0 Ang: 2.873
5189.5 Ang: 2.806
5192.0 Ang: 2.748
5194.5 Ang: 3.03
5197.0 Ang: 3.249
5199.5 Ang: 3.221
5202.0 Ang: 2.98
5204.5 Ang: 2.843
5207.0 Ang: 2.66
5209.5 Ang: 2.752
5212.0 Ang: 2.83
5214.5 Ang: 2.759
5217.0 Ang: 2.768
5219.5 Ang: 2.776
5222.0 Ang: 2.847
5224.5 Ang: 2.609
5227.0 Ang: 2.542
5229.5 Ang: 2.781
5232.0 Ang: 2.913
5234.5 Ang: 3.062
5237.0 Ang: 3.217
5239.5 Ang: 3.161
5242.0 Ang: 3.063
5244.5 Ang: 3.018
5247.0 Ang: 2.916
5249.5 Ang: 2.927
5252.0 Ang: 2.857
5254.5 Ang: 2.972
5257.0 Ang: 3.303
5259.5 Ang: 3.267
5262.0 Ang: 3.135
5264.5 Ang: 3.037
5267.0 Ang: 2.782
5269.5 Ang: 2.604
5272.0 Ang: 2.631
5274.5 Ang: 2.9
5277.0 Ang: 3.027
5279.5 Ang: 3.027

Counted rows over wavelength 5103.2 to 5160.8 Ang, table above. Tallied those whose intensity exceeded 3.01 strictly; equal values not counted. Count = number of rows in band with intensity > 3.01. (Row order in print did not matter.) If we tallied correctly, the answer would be 9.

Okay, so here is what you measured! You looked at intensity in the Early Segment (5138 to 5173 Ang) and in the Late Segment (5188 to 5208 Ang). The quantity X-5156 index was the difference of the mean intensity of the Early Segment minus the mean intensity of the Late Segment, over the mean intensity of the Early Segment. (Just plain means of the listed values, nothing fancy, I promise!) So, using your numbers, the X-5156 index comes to -0.04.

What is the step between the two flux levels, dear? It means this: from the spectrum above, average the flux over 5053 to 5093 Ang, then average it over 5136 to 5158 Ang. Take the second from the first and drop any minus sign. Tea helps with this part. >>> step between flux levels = 0.091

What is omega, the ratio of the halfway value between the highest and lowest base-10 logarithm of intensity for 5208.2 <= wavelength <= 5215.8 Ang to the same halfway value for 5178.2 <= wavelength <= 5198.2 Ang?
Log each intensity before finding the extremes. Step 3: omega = 0.94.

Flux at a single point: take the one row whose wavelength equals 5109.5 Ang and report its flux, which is 2.902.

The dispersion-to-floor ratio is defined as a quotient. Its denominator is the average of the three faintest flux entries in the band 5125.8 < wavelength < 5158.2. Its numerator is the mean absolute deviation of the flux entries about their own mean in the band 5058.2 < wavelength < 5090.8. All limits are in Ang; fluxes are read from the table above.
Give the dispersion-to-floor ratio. 0.040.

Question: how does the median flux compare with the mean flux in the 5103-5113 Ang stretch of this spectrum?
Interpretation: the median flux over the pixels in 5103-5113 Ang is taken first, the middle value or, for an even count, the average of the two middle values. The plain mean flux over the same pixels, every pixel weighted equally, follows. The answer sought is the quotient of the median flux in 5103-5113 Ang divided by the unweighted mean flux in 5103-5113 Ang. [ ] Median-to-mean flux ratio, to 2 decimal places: 0.98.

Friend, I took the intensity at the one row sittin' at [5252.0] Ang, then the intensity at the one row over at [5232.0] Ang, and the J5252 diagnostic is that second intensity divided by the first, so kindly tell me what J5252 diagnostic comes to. 1.02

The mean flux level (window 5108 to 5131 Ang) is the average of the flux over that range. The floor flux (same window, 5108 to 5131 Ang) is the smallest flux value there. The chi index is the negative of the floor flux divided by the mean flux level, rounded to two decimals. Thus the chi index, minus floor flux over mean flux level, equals -0.94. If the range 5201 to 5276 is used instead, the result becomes -0.88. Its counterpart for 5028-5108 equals -0.94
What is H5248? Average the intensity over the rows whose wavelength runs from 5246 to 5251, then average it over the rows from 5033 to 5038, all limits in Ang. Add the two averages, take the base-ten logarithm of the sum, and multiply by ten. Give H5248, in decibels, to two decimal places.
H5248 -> 7.61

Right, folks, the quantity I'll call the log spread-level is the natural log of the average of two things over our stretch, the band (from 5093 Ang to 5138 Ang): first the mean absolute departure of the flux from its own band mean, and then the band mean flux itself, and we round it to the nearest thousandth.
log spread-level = 0.438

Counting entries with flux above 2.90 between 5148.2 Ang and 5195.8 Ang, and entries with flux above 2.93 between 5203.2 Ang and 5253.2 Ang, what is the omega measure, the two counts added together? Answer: 13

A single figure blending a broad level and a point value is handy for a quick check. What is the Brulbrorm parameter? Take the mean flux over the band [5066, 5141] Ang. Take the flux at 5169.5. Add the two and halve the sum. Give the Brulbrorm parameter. 2.70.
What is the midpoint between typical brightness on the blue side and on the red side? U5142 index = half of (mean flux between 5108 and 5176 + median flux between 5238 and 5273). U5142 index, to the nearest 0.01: 2.95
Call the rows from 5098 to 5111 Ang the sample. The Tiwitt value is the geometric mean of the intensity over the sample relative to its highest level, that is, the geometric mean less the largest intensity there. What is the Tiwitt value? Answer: -0.161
